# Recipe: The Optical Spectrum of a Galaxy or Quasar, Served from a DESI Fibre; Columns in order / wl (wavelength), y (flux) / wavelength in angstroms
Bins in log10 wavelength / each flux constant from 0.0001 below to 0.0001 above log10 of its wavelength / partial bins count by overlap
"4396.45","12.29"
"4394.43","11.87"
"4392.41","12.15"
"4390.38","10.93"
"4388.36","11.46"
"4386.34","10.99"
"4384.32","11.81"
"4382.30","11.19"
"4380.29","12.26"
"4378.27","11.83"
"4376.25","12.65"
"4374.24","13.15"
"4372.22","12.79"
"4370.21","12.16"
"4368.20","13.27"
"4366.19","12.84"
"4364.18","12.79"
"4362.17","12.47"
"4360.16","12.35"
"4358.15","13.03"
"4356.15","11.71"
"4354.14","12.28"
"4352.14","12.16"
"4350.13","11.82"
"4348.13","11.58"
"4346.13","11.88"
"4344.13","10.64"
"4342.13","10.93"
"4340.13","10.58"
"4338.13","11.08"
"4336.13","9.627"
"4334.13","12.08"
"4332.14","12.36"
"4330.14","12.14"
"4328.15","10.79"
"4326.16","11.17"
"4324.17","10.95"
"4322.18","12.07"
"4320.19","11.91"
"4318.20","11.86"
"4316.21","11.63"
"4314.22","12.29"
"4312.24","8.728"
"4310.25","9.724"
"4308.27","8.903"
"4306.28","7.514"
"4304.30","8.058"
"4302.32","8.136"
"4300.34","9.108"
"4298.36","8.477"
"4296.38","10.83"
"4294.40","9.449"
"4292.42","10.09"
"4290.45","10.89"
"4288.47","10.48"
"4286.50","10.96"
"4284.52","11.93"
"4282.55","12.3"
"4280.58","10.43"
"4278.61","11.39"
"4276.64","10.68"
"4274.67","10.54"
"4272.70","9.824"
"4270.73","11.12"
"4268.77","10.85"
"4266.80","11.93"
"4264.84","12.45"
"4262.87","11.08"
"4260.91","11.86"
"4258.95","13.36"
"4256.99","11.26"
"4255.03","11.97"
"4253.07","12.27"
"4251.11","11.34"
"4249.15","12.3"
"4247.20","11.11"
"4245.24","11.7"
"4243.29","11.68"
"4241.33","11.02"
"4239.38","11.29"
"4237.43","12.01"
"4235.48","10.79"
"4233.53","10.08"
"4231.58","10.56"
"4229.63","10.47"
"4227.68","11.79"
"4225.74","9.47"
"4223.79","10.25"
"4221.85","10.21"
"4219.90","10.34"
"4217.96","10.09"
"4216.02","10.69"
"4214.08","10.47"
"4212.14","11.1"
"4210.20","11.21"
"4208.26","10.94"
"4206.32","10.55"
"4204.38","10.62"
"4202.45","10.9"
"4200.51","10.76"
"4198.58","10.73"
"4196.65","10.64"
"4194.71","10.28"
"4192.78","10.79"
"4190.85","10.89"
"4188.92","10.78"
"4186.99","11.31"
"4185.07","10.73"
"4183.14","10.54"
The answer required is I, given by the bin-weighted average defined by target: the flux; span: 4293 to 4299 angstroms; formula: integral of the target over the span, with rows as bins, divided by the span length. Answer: 9.7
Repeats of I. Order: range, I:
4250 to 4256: 11.9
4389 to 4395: 11.6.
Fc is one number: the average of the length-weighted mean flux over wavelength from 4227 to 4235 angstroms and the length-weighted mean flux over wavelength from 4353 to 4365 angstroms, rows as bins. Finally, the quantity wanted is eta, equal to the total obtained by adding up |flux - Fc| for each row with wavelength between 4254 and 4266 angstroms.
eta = 4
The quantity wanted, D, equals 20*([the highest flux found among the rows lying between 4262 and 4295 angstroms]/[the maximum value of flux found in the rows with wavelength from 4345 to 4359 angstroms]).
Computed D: 19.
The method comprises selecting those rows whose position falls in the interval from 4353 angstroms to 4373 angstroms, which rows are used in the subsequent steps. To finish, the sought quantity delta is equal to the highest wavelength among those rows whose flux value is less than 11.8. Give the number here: 4356.15 angstroms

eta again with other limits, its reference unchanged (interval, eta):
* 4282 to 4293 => 5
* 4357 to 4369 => 7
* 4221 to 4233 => 7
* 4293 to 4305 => 15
